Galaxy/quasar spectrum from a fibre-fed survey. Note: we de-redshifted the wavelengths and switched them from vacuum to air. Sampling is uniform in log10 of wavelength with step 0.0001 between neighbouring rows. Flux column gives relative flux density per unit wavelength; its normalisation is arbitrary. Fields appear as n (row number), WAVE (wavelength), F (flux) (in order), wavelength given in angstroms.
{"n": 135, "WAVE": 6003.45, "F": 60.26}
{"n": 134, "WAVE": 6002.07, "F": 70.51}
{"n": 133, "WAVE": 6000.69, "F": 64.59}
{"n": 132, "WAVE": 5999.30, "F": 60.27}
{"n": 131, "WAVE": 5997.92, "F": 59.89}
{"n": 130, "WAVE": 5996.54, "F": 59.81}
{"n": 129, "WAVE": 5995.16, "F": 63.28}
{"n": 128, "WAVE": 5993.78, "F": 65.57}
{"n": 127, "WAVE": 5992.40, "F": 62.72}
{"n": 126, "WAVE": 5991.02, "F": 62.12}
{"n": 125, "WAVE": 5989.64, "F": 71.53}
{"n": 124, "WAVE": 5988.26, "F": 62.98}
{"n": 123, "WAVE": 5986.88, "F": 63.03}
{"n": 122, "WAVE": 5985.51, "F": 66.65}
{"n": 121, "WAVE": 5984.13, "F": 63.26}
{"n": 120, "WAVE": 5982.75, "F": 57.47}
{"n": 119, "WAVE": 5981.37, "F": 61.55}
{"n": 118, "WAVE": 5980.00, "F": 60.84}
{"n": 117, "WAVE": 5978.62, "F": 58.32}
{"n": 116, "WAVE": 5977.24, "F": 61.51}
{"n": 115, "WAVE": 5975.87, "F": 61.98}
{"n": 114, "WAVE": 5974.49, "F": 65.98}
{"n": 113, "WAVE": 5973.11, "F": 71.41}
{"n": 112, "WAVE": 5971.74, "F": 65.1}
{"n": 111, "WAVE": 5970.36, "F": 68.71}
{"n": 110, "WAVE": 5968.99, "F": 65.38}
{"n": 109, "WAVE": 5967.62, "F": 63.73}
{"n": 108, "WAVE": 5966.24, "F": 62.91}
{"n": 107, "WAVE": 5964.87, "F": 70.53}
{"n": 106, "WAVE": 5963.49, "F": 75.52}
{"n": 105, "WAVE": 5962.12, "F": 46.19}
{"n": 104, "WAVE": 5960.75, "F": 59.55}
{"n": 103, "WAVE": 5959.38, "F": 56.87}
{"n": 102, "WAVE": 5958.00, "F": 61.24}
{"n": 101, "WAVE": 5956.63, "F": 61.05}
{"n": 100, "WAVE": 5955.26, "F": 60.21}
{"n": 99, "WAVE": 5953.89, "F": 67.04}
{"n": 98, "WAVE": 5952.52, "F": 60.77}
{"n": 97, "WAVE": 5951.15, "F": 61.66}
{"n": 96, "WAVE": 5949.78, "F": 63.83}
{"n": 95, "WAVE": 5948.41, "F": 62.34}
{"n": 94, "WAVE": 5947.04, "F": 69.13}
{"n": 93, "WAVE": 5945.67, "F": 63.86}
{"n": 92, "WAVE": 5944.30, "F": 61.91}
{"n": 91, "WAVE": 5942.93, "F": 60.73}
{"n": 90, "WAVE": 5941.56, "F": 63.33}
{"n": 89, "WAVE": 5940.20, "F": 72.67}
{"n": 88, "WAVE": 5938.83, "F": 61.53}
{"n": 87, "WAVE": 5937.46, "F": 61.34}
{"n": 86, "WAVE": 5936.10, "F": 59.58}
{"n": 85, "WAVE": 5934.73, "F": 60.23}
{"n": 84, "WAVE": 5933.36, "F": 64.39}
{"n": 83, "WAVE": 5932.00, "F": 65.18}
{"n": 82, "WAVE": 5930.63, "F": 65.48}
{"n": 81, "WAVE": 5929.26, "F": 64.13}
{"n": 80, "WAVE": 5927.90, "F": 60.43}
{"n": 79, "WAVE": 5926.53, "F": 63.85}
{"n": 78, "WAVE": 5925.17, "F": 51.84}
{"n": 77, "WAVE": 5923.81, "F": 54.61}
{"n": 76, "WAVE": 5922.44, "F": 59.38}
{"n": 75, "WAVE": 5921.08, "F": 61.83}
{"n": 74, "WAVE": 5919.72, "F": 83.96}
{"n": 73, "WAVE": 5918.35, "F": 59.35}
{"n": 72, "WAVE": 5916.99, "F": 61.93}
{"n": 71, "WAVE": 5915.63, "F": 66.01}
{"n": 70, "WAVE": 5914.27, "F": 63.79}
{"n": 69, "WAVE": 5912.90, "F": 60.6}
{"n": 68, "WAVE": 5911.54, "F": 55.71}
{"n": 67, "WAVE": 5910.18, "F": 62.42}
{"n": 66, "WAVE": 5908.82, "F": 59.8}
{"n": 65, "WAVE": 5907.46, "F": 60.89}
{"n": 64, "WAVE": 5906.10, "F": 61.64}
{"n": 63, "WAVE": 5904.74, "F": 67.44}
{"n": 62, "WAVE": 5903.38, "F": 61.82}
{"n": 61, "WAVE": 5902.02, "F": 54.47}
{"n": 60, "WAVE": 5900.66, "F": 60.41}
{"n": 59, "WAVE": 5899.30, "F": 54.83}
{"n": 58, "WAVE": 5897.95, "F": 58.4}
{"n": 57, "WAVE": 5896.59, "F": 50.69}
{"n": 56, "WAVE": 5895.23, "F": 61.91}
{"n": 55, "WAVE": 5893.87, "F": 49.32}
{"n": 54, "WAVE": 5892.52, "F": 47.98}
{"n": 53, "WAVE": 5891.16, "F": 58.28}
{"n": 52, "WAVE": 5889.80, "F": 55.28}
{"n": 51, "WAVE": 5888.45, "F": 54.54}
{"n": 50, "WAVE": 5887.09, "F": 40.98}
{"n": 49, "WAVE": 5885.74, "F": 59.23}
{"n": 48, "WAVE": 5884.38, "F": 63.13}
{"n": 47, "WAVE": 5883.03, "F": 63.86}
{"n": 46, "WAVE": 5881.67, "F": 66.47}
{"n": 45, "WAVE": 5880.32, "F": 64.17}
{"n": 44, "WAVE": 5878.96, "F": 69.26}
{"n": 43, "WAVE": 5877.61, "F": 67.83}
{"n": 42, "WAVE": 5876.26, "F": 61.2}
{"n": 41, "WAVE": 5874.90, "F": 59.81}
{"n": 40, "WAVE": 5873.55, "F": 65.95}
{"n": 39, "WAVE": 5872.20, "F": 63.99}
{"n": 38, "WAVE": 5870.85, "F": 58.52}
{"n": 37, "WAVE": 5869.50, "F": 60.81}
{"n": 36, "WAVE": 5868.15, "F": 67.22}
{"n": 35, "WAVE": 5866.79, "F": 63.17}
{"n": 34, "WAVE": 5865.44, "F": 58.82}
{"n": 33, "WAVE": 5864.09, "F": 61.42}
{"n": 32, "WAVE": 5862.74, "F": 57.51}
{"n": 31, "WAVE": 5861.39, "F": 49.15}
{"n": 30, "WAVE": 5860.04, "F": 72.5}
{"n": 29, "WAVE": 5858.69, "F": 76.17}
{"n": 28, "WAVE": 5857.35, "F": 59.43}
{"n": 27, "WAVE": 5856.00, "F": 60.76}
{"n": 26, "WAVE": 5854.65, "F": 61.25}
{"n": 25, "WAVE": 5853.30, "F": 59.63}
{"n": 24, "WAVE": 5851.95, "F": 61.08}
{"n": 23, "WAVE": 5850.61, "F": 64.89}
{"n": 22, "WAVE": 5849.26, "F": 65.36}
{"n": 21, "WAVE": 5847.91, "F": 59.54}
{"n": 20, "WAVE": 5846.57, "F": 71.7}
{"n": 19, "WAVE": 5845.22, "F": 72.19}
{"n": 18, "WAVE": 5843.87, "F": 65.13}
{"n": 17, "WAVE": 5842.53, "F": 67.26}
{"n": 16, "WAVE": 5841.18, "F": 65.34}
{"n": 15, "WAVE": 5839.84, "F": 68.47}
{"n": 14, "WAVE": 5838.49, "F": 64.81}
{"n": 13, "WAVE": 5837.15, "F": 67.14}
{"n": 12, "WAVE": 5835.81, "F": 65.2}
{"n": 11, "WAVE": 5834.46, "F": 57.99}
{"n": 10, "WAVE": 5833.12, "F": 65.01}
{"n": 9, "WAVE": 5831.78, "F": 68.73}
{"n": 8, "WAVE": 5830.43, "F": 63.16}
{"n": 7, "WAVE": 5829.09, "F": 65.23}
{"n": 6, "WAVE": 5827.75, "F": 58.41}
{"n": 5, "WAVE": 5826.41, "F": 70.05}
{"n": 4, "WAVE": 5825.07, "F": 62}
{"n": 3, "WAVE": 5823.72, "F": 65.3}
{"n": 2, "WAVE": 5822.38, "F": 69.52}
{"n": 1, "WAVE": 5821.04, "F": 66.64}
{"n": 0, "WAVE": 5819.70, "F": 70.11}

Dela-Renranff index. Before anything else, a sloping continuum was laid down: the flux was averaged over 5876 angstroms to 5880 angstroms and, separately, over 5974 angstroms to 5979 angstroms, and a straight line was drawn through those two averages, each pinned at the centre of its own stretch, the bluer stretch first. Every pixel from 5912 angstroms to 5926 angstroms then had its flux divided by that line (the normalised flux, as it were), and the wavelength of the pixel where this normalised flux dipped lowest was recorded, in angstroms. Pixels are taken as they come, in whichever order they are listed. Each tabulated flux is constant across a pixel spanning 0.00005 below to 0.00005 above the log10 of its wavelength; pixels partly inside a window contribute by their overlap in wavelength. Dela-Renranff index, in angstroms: 5925.17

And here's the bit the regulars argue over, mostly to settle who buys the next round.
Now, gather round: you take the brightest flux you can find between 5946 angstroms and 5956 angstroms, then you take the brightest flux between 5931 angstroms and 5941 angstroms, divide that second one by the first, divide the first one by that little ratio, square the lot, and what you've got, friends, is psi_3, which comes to 4325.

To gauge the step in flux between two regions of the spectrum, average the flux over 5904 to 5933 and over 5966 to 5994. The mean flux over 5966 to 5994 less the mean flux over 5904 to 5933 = 1.5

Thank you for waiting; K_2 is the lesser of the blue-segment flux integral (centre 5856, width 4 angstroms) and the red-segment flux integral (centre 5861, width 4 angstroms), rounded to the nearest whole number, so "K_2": 242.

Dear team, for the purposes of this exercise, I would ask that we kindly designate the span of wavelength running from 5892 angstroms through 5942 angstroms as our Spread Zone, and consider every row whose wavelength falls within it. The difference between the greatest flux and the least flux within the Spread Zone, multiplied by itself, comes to 1295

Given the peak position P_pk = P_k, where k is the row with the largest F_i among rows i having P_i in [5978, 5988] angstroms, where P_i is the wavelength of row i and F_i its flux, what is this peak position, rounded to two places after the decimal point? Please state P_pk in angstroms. 5985.51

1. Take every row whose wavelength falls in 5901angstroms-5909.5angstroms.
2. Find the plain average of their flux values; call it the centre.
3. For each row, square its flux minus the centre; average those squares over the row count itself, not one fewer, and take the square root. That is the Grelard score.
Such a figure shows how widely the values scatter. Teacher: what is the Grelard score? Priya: 3.8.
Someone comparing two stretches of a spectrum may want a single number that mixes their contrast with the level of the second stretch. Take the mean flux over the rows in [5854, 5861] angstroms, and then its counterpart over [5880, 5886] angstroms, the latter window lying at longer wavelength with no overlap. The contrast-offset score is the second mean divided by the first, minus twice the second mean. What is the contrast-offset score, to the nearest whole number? -126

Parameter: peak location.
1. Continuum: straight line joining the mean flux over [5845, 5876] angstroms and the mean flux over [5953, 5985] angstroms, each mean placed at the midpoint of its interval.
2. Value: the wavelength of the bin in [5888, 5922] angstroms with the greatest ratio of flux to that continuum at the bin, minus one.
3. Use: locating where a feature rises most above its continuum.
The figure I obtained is 5919.72 angstroms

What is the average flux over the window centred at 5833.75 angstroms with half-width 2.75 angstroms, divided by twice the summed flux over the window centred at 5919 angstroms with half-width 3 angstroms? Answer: 0.120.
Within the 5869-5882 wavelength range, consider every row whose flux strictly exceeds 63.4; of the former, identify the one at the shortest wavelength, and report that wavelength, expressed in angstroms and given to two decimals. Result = 5872.20 angstroms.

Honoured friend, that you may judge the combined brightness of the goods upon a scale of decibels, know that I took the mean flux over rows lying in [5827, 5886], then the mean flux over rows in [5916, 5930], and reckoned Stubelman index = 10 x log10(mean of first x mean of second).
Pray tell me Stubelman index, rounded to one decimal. 36.0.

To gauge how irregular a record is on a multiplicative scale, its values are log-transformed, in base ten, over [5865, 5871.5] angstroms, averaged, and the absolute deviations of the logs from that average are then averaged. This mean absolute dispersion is 0.019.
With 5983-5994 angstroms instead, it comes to 0.016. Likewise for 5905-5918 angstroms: 0.014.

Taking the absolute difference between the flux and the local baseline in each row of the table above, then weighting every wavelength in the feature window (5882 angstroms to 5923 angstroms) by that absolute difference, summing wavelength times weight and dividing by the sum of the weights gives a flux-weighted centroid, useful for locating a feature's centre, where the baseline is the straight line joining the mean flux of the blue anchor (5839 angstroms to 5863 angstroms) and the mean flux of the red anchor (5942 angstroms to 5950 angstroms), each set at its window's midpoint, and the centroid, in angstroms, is 5900.2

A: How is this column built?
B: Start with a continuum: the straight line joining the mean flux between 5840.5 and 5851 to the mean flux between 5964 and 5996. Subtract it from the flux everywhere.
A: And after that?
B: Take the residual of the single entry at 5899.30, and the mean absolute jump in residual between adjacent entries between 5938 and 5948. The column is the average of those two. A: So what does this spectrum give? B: -2.7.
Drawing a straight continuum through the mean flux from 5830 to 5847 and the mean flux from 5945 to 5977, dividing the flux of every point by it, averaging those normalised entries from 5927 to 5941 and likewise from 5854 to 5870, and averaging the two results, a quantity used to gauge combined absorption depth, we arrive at 0.968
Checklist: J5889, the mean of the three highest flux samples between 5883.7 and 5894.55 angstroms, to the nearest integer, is 60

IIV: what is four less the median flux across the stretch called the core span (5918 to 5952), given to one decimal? -57.9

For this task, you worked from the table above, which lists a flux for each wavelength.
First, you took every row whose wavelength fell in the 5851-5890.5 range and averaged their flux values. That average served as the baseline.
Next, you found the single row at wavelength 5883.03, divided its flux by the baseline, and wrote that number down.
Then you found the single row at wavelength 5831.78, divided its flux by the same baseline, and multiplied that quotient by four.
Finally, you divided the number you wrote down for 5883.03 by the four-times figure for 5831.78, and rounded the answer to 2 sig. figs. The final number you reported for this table 0.23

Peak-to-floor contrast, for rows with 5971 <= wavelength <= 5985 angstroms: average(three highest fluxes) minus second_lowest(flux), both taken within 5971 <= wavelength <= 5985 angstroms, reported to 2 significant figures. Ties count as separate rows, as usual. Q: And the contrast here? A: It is 9.2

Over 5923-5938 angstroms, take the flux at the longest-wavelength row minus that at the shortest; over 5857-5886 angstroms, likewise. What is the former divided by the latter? -34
